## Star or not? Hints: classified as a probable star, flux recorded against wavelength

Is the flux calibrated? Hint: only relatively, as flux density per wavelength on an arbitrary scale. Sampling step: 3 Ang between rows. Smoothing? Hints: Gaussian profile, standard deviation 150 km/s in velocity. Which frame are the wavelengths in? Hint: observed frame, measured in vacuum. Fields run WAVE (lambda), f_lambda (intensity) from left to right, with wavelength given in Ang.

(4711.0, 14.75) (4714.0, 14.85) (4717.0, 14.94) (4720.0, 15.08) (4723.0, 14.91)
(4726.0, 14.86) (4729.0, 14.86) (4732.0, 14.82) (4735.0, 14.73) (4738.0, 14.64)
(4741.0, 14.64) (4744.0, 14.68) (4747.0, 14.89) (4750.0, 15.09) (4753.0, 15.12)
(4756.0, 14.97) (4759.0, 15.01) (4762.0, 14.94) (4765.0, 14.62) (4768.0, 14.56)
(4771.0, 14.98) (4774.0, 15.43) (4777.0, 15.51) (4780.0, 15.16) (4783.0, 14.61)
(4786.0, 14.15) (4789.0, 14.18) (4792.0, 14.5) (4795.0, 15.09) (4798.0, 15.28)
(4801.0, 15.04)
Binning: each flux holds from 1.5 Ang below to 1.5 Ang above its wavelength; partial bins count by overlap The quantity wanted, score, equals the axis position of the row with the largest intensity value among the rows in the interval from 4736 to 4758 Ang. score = 4753.0 Ang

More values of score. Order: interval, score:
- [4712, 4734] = 4720.0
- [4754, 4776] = 4774.0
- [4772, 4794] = 4777.0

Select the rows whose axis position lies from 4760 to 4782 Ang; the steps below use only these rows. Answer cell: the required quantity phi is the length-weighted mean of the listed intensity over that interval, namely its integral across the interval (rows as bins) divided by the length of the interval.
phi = 15.0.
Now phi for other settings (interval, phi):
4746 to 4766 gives 15.0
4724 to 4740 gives 14.8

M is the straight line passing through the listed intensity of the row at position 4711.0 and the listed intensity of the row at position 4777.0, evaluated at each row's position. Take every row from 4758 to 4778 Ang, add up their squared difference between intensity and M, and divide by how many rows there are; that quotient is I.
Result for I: 0.25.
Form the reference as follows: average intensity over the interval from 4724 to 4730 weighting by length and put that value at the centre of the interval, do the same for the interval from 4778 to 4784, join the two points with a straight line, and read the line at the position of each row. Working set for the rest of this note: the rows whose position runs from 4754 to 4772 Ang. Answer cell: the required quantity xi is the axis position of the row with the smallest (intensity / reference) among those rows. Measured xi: 4768.0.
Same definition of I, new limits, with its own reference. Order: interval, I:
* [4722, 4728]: 0.00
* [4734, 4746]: 0.17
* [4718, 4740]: 0.05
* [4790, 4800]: 0.67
